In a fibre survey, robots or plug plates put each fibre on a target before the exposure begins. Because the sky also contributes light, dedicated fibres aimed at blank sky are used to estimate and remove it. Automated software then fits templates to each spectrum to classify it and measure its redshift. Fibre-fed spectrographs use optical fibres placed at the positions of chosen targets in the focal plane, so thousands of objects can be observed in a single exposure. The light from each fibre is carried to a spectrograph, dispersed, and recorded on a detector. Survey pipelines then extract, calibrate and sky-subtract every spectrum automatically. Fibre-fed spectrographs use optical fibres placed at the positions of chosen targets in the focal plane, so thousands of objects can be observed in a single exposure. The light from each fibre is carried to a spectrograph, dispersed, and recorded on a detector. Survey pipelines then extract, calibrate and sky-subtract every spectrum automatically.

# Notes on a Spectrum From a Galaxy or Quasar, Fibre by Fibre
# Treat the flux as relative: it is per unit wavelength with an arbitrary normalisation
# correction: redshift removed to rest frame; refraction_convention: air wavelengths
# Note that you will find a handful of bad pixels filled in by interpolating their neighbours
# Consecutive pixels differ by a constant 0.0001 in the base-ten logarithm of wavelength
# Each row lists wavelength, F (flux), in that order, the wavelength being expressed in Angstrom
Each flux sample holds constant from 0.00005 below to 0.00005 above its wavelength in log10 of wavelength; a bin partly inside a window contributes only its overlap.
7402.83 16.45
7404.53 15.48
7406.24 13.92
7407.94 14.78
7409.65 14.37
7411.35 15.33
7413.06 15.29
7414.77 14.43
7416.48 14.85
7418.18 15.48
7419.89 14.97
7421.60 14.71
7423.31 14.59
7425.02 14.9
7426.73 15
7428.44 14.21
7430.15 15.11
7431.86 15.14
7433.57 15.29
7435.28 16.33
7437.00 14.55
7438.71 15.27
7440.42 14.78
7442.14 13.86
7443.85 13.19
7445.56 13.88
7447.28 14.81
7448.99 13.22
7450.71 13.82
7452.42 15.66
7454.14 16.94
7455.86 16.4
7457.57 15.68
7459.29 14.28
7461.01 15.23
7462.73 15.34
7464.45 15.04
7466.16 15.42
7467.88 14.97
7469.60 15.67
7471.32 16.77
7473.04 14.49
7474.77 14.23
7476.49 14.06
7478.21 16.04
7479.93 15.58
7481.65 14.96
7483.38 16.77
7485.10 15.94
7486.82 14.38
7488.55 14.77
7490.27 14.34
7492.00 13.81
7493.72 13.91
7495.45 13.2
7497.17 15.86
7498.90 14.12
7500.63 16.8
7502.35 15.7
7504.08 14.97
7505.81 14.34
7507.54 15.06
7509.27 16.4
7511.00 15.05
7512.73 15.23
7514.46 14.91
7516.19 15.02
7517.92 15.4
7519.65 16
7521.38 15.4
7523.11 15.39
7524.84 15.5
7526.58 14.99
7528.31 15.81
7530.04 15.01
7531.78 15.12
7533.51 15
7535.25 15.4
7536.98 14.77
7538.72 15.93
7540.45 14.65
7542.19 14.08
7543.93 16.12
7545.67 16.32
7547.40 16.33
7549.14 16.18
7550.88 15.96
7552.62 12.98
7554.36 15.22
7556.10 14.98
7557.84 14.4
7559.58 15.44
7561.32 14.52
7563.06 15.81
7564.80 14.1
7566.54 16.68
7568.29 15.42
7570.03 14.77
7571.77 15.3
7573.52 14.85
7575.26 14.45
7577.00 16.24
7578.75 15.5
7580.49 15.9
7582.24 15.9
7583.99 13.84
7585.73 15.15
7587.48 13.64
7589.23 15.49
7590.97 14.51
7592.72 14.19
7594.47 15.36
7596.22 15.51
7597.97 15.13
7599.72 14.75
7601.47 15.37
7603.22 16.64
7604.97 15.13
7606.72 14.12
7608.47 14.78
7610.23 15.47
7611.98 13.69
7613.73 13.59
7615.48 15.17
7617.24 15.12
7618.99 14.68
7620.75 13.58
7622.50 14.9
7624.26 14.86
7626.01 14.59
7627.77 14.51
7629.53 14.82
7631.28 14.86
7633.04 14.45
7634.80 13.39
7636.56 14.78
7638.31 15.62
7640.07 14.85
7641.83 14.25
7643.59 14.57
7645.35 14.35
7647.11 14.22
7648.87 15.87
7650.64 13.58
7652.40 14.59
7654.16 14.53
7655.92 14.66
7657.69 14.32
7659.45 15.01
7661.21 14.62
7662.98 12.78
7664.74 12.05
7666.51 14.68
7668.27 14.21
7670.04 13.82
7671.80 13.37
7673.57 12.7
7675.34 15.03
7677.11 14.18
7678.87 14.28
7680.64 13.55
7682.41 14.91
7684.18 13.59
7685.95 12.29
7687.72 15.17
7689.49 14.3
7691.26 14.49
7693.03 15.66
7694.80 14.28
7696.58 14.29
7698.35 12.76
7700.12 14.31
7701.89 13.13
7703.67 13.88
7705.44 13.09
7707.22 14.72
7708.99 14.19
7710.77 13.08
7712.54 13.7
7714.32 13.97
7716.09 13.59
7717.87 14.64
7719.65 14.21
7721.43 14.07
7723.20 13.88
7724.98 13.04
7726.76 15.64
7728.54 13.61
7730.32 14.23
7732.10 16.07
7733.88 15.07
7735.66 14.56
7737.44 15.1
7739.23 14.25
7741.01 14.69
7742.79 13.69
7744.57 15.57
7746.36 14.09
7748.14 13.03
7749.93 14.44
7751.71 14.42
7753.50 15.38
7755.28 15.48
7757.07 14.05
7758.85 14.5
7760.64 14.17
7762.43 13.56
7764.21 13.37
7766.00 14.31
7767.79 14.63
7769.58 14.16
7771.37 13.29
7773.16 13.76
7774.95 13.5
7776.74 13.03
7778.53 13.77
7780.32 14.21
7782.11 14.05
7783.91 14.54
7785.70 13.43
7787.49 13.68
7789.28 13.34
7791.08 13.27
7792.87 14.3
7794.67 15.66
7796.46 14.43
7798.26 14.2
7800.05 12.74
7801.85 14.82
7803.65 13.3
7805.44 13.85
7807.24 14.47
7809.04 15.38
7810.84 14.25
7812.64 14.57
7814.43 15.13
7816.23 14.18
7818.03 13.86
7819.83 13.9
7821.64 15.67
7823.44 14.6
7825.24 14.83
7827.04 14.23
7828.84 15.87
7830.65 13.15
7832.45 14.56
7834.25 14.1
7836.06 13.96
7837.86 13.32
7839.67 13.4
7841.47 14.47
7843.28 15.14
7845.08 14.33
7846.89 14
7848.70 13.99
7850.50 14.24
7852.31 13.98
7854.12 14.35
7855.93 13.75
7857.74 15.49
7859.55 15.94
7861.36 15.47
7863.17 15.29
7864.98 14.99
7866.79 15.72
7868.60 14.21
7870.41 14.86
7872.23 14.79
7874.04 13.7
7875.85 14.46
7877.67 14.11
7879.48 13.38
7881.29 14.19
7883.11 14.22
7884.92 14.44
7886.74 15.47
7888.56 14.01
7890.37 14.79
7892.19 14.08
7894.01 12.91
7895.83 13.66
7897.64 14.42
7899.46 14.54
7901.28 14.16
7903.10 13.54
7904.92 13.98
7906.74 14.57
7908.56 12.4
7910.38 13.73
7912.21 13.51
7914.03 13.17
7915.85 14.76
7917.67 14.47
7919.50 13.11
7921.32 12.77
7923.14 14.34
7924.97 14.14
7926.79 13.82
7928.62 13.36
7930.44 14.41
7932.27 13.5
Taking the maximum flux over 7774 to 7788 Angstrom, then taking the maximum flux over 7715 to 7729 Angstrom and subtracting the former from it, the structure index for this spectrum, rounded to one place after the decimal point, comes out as 1.1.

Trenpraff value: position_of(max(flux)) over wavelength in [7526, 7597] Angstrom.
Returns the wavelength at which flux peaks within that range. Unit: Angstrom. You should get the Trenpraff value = 7566.54 Angstrom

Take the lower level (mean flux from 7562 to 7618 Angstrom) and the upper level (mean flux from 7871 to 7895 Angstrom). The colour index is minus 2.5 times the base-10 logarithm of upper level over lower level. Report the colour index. 0.063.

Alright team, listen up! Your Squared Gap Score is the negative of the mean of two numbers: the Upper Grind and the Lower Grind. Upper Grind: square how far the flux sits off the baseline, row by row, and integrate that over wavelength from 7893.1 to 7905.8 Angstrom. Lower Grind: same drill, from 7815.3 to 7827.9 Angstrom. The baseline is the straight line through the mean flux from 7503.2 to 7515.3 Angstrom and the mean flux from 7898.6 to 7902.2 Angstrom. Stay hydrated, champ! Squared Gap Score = -5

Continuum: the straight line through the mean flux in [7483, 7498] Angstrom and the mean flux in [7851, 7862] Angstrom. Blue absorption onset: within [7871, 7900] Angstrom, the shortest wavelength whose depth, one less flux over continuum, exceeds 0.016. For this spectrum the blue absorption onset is 7874.04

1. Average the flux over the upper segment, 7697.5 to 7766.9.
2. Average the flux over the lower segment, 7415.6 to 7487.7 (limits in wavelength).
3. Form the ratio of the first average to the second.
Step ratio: 0.94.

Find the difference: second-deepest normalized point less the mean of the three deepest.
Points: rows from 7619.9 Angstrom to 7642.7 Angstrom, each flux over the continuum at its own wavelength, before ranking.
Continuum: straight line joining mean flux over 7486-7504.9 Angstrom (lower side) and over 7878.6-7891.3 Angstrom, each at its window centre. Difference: -0.012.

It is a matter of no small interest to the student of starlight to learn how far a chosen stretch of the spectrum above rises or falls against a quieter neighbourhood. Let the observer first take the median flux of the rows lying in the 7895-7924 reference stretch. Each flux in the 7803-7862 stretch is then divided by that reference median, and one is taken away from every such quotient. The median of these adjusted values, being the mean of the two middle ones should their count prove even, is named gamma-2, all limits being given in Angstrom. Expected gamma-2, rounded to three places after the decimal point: 0.029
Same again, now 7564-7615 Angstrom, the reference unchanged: 0.092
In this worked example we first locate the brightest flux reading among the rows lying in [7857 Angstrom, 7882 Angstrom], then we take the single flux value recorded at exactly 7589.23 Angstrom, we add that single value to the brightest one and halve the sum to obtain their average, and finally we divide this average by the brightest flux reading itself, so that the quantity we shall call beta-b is 0.99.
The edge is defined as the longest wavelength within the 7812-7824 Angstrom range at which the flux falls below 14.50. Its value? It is 7819.83 Angstrom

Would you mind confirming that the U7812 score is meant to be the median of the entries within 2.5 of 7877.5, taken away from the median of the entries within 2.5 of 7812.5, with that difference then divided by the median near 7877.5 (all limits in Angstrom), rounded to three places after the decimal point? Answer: 0.033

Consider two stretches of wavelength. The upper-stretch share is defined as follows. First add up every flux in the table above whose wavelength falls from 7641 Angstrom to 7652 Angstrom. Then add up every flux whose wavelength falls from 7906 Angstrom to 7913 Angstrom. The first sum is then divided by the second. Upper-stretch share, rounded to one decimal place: 1.6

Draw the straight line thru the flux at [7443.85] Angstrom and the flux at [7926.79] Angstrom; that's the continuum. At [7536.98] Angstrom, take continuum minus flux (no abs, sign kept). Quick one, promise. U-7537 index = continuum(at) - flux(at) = -1.5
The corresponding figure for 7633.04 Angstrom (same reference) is -1.0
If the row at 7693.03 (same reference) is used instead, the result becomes -2.1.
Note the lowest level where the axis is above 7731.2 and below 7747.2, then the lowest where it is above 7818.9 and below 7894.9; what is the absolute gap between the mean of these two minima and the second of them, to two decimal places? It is 0.39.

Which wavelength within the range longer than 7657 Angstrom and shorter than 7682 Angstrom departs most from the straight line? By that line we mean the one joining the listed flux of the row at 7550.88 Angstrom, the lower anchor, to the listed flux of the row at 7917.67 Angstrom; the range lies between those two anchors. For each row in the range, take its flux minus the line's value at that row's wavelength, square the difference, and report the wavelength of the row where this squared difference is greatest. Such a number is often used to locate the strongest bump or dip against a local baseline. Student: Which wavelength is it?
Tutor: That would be 7664.74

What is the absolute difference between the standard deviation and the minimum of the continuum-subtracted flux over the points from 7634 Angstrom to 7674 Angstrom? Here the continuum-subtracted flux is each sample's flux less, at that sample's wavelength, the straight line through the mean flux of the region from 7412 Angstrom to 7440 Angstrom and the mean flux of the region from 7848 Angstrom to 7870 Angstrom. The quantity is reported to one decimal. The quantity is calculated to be 3.7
